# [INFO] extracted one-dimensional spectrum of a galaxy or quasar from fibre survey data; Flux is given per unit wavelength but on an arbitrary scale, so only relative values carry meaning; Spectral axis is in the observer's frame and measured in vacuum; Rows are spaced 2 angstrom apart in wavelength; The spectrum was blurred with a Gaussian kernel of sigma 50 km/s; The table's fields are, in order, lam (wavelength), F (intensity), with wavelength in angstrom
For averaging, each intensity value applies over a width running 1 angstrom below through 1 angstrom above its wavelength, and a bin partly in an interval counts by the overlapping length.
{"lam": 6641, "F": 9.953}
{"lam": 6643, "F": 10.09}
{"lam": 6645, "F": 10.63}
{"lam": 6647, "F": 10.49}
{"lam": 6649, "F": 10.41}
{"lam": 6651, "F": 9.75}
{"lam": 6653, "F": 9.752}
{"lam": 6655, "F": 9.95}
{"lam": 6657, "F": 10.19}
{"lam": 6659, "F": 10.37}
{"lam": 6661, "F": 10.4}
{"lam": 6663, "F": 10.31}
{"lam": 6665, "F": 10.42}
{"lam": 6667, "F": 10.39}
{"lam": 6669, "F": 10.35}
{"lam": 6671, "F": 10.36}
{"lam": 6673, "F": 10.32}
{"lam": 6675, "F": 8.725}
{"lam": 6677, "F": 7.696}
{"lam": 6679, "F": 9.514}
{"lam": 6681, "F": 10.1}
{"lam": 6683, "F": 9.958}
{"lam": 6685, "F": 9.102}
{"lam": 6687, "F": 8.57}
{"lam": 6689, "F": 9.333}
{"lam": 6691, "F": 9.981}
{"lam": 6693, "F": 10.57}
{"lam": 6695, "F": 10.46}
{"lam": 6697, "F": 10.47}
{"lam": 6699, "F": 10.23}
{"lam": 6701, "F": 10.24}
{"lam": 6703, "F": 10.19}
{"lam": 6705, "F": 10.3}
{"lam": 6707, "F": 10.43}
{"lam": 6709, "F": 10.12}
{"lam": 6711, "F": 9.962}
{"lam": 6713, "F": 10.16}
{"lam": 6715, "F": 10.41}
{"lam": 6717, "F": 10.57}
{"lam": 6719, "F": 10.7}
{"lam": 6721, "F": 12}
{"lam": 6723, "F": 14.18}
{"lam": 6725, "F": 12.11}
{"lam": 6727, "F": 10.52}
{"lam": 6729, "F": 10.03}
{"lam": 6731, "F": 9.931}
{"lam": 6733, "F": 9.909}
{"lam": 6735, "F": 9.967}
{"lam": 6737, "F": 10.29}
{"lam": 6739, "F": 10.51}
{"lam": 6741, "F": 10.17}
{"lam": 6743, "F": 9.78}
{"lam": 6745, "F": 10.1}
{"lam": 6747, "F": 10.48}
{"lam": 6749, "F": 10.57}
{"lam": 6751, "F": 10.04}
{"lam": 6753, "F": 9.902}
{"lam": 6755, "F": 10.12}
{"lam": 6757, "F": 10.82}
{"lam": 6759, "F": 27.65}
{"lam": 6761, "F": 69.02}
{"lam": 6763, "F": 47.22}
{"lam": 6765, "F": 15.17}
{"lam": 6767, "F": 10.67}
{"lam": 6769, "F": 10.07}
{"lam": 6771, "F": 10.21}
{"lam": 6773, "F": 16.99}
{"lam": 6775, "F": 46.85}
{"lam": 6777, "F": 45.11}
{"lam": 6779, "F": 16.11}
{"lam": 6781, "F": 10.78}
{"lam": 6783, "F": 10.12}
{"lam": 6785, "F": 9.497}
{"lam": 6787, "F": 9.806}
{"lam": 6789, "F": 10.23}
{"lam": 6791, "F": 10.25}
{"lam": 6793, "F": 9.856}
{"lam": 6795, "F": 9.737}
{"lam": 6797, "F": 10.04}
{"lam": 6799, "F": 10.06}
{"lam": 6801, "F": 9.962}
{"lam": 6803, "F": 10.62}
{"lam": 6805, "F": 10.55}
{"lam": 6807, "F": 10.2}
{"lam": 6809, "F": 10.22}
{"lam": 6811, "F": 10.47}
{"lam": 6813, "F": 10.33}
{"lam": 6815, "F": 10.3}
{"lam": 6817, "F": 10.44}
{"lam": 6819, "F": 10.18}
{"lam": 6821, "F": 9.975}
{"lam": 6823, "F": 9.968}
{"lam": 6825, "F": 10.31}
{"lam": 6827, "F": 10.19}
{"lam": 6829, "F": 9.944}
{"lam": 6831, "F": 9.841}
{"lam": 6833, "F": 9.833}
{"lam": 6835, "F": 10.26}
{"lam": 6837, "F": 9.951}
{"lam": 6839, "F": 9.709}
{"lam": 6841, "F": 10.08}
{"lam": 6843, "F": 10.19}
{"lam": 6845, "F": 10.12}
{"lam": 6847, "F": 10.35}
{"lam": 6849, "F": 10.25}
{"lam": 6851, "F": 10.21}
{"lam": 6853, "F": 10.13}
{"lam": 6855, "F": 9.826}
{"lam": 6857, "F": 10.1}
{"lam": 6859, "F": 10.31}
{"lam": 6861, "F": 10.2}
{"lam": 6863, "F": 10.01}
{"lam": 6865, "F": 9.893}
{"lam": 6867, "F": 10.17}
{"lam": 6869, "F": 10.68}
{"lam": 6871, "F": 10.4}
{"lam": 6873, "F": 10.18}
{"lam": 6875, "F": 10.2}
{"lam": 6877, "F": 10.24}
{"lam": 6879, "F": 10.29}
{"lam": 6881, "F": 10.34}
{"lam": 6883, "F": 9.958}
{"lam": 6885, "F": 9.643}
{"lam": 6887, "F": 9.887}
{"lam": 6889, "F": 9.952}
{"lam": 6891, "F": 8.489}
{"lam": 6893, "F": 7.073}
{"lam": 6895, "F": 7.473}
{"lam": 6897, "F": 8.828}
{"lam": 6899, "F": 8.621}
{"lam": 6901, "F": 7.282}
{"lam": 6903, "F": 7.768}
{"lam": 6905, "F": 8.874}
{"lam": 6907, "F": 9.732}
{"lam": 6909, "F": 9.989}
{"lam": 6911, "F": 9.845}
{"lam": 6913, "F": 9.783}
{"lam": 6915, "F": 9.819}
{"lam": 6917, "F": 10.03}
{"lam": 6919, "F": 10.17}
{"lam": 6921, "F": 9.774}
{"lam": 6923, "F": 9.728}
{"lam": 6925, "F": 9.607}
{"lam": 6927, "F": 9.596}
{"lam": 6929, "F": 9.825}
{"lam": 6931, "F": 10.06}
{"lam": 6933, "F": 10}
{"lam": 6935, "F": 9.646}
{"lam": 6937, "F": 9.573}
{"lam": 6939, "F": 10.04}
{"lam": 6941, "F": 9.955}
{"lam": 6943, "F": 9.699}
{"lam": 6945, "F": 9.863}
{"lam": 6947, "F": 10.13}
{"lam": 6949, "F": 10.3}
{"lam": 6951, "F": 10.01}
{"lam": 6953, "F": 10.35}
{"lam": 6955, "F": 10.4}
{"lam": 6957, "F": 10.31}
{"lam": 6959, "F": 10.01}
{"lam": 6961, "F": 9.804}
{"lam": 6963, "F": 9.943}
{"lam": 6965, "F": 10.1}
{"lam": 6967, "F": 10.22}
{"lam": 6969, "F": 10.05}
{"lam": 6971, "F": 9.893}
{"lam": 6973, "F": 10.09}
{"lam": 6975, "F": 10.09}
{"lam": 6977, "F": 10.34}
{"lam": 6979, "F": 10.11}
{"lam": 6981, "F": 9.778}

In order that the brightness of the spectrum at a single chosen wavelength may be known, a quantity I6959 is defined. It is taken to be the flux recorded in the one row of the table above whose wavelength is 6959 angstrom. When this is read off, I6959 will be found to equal 10.01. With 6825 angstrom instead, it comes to 10.31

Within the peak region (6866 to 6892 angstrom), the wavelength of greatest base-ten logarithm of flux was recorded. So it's 6869 angstrom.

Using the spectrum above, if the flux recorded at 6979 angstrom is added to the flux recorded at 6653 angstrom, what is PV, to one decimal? 19.9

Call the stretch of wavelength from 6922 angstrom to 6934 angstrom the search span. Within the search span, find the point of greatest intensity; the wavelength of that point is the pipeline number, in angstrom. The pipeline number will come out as 6931 angstrom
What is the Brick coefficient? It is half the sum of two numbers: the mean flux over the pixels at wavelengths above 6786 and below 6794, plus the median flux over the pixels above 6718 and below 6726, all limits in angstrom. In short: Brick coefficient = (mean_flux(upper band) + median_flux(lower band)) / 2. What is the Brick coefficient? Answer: 11.0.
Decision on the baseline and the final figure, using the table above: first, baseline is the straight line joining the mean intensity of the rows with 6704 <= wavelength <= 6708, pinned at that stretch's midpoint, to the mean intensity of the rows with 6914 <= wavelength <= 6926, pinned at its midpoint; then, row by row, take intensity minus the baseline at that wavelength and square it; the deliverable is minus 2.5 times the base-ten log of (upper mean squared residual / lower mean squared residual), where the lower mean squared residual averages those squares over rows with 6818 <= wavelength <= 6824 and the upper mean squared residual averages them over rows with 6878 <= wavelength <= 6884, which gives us -2.2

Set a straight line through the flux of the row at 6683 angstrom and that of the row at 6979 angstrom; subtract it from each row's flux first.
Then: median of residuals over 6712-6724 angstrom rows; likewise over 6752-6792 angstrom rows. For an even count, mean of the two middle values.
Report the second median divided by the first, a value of 1.1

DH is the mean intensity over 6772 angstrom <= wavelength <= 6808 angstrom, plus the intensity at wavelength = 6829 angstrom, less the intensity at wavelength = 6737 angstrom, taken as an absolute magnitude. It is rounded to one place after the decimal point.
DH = 14.5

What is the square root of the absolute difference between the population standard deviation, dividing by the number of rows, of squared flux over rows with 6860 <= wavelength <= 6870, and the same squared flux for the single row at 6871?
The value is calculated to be 10.1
